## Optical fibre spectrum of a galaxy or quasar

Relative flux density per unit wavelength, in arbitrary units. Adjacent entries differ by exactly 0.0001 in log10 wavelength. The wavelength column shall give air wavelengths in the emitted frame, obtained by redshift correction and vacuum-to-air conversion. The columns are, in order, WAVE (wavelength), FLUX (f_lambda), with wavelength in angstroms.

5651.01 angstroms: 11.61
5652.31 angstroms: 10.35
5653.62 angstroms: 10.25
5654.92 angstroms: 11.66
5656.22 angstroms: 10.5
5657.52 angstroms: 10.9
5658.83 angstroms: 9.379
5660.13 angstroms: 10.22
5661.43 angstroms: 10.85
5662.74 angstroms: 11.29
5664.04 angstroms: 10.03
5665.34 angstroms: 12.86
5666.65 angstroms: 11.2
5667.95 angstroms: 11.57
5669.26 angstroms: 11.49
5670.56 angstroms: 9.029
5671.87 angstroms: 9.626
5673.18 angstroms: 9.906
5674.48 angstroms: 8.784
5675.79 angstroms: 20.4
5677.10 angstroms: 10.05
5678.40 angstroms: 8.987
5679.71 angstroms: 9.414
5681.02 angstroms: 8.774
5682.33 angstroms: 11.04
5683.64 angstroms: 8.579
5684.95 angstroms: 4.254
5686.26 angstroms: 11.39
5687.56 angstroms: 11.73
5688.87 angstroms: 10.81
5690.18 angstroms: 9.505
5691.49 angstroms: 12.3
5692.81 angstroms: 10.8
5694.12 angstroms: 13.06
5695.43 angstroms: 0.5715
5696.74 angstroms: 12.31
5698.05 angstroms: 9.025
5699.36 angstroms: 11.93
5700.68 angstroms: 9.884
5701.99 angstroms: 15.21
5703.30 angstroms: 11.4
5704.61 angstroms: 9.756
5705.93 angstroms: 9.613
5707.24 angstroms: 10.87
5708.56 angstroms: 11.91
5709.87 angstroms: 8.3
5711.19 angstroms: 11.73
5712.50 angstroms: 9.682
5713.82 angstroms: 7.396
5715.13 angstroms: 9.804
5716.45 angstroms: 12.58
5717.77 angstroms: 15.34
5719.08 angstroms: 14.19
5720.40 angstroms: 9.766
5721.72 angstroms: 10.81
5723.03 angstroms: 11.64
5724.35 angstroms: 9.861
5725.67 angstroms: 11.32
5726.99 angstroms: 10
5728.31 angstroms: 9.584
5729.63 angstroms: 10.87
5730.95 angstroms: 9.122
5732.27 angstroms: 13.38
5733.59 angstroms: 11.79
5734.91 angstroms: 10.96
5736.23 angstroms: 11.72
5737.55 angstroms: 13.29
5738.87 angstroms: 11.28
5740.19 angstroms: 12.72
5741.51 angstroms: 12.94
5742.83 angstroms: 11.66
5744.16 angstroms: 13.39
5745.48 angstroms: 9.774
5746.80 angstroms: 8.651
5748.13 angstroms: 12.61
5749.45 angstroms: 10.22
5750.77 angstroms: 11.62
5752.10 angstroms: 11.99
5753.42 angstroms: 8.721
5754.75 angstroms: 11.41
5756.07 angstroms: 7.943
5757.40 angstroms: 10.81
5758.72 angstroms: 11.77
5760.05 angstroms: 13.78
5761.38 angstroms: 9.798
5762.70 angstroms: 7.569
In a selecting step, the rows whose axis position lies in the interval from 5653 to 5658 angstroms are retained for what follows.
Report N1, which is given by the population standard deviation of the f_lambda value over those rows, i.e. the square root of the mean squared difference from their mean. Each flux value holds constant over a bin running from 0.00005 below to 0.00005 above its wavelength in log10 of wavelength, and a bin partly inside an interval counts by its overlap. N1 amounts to 0.5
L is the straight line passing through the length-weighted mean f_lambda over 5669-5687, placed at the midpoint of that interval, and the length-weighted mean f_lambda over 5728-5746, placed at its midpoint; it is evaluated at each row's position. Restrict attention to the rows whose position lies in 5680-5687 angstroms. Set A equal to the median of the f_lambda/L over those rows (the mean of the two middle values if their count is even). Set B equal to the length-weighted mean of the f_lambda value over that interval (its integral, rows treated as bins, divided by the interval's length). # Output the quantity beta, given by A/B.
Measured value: 0.097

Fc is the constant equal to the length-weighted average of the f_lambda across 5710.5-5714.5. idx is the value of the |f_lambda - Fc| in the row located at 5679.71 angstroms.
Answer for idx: 0.18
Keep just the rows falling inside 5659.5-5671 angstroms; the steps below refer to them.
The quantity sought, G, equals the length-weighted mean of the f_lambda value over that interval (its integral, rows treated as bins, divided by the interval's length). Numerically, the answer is 11.0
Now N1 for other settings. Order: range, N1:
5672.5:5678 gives 4.7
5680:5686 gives 2.5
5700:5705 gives 2.2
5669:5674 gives 0.9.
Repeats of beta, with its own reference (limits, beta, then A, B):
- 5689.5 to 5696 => 0.110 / 1.03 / 9.4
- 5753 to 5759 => 0.088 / 0.89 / 10.1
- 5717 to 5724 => 0.084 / 1.03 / 12.2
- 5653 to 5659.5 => 0.105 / 1.10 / 10.5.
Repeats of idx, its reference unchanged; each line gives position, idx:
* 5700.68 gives 0.29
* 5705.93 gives 0.01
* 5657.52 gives 1.30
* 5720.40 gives 0.17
